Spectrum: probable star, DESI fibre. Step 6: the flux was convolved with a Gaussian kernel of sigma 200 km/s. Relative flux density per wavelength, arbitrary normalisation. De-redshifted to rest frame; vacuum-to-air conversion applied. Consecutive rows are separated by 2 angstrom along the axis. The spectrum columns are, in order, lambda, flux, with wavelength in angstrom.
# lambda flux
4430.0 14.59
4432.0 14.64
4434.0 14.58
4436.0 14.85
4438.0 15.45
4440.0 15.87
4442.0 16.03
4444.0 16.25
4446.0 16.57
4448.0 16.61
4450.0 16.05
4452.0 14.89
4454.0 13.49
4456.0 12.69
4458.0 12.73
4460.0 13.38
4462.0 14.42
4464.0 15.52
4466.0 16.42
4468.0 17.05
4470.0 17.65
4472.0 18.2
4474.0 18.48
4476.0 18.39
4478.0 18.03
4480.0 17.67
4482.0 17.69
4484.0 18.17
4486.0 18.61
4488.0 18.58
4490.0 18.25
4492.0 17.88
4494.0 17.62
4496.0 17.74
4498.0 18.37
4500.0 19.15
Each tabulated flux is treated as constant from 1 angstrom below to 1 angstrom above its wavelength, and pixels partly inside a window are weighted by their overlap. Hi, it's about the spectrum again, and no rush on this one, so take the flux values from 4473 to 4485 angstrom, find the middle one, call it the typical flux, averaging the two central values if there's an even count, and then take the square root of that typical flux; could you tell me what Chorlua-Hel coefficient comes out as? 4.3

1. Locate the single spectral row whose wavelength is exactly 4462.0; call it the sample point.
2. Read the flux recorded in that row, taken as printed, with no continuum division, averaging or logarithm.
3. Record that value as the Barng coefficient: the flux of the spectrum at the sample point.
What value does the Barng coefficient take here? 14.42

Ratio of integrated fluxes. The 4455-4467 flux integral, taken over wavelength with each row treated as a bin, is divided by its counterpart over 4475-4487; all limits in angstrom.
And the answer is 0.78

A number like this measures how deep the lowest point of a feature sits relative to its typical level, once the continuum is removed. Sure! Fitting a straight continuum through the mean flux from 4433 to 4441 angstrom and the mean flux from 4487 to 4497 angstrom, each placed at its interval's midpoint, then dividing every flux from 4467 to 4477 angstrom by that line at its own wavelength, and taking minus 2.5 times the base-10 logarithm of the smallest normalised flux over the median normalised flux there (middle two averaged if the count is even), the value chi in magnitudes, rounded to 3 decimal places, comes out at 0.056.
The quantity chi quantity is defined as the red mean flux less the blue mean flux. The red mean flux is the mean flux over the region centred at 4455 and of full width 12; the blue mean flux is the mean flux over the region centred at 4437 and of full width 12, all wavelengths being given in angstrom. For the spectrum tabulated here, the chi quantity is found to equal -1.4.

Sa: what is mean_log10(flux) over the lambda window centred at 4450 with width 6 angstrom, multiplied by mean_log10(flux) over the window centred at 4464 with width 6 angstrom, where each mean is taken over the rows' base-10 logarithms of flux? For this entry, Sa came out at 1.43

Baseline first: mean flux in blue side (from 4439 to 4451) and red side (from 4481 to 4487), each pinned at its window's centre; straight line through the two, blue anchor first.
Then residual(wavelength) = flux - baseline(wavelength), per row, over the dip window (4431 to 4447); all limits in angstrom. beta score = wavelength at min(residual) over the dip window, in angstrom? 4434.0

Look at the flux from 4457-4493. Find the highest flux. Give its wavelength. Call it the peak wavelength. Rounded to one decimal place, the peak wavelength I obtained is 4486.0 angstrom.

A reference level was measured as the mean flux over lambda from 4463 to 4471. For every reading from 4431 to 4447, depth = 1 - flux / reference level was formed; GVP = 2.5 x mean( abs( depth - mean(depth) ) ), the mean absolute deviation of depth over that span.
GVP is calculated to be 0.098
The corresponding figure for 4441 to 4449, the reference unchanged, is 0.034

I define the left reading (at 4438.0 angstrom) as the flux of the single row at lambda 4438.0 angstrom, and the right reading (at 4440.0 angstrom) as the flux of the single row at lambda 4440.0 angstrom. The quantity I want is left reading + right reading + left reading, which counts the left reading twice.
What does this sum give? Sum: 47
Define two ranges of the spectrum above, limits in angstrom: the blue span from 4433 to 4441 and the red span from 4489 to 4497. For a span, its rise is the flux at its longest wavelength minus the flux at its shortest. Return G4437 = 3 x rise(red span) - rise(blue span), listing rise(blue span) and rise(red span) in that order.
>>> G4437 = -2.8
